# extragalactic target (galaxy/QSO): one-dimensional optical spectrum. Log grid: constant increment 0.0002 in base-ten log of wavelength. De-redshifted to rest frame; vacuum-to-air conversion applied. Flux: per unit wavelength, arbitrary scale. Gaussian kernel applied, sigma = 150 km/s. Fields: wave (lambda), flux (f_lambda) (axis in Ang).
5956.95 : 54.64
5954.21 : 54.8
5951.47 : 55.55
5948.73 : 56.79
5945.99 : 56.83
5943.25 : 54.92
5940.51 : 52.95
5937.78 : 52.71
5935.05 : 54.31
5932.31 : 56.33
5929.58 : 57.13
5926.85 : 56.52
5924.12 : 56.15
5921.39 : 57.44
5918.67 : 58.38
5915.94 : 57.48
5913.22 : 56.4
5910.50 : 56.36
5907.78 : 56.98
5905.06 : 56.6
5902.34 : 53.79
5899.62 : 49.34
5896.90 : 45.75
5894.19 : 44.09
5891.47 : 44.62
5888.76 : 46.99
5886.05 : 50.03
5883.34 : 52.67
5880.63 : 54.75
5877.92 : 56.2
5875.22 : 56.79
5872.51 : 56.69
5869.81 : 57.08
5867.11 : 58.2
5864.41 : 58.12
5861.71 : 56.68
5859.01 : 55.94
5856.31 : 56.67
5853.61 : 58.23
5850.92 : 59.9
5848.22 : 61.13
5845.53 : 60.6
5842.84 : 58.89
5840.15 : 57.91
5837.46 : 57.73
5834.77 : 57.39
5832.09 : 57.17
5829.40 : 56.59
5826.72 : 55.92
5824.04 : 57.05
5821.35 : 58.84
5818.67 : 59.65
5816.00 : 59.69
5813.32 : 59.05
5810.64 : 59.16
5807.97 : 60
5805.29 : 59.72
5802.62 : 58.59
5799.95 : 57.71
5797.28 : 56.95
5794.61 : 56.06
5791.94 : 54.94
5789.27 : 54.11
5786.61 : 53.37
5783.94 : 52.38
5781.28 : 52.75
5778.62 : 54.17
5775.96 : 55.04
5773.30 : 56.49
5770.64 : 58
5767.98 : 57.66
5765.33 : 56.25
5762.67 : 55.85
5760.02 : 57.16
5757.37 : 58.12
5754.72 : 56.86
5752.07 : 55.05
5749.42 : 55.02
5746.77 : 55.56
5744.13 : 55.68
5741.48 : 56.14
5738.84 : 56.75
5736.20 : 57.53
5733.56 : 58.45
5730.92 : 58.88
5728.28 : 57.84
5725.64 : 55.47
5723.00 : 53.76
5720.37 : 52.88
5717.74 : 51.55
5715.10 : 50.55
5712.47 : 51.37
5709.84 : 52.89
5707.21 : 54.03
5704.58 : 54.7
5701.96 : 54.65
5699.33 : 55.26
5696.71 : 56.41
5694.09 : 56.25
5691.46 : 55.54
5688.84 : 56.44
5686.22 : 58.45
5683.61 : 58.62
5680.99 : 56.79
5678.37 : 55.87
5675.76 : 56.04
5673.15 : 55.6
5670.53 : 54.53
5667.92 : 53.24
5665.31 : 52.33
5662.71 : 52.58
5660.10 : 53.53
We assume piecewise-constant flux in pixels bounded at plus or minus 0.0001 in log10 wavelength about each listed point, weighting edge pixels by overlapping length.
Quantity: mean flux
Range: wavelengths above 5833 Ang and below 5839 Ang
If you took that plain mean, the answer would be 57.6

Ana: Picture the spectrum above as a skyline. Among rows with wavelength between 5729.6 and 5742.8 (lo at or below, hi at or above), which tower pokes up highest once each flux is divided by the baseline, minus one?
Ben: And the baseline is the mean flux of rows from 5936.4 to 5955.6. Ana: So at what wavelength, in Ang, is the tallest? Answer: 5730.92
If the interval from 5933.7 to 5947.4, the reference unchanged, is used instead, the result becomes 5945.99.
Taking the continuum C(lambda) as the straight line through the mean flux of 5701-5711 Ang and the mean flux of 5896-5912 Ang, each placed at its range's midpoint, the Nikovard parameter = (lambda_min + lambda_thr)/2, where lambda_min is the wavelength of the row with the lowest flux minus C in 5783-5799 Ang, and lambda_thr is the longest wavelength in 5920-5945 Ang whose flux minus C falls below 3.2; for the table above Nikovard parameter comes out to 5863.6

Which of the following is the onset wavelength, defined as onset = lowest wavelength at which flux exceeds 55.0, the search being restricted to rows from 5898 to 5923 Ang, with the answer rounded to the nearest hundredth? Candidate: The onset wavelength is 5905.06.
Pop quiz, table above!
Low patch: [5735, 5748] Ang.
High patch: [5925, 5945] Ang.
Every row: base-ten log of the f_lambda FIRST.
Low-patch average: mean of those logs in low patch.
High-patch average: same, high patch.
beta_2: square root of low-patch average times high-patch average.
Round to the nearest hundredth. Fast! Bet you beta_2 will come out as 1.75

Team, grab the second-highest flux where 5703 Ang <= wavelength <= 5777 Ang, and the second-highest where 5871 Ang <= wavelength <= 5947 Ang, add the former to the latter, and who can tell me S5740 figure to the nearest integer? 116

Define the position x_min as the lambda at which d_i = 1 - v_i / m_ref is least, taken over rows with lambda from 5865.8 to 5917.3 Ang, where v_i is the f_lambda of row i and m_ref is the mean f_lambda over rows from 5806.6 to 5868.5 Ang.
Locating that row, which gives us 5867.11 Ang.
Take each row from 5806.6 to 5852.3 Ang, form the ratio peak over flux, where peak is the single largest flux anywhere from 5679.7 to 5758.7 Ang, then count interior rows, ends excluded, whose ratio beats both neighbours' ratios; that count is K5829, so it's 2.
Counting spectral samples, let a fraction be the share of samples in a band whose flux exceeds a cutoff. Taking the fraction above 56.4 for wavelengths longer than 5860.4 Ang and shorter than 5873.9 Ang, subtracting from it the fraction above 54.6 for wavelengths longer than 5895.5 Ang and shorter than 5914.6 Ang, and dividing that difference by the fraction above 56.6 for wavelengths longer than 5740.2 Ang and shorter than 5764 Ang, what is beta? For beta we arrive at 1.3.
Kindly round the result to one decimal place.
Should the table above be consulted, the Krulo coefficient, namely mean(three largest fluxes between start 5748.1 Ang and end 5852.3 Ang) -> 60.6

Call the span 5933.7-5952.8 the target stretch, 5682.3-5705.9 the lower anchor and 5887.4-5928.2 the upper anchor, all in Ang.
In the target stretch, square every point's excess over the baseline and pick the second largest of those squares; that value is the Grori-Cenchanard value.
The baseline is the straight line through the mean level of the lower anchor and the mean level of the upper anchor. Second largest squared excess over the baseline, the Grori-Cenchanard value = 18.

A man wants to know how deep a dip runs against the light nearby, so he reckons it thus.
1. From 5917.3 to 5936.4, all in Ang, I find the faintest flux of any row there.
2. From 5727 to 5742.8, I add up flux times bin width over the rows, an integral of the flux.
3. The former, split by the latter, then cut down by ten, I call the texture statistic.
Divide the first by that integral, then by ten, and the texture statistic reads 0.0060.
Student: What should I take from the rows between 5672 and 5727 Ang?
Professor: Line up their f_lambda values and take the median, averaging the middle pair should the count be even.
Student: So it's 55.5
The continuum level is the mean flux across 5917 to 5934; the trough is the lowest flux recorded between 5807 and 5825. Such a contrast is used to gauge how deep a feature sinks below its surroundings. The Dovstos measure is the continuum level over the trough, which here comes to 1.00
